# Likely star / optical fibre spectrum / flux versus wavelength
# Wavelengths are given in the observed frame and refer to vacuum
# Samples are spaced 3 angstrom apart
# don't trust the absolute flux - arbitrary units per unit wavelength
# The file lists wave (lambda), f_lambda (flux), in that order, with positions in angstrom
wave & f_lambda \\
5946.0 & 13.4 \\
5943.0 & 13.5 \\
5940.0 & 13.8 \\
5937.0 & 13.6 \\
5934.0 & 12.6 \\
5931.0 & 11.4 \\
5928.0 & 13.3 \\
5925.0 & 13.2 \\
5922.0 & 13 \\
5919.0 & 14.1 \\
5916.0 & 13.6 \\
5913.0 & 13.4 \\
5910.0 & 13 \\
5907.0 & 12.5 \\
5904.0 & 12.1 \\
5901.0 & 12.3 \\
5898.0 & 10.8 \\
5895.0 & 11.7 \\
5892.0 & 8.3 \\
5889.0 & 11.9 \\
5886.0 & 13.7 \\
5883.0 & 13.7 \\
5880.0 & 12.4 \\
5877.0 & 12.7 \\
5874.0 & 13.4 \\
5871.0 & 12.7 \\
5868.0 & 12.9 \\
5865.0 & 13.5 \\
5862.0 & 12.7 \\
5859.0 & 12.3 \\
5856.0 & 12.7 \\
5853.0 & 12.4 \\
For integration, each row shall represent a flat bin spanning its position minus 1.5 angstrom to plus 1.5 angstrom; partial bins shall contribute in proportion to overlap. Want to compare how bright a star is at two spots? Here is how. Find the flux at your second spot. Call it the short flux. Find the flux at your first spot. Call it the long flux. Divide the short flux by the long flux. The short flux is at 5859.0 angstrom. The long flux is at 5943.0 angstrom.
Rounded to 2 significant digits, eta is 0.91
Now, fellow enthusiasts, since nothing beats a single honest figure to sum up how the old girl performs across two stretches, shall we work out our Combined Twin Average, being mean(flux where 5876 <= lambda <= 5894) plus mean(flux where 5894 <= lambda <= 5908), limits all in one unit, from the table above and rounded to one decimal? 24.0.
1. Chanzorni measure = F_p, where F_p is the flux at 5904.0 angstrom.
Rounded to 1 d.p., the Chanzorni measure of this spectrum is 12.1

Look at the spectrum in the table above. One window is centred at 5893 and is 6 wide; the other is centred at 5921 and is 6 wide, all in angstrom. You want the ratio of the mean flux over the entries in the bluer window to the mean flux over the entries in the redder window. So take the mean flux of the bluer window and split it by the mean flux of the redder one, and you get 0.74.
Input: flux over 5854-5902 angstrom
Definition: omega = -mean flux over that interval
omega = -12.4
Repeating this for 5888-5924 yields -12.2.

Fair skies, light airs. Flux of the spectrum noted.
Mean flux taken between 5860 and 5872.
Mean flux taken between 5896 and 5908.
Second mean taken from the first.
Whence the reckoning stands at 1.0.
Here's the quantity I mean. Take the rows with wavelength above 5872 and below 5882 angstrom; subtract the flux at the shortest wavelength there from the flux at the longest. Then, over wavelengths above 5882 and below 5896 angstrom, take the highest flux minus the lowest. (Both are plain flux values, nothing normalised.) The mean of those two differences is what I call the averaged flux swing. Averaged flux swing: 2.2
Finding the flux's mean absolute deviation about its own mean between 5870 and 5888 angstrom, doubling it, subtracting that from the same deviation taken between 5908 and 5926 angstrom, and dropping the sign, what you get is 0.7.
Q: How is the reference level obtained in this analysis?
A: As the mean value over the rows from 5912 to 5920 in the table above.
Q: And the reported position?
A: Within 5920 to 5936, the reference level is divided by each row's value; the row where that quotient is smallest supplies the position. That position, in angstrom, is 5928.0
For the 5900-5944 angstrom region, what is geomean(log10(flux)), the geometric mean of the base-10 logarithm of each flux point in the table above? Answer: 1.11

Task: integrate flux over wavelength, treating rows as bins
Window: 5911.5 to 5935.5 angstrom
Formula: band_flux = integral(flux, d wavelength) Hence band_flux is 314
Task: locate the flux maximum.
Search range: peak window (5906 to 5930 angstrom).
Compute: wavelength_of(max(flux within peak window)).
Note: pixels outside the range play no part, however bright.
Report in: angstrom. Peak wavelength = 5919.0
